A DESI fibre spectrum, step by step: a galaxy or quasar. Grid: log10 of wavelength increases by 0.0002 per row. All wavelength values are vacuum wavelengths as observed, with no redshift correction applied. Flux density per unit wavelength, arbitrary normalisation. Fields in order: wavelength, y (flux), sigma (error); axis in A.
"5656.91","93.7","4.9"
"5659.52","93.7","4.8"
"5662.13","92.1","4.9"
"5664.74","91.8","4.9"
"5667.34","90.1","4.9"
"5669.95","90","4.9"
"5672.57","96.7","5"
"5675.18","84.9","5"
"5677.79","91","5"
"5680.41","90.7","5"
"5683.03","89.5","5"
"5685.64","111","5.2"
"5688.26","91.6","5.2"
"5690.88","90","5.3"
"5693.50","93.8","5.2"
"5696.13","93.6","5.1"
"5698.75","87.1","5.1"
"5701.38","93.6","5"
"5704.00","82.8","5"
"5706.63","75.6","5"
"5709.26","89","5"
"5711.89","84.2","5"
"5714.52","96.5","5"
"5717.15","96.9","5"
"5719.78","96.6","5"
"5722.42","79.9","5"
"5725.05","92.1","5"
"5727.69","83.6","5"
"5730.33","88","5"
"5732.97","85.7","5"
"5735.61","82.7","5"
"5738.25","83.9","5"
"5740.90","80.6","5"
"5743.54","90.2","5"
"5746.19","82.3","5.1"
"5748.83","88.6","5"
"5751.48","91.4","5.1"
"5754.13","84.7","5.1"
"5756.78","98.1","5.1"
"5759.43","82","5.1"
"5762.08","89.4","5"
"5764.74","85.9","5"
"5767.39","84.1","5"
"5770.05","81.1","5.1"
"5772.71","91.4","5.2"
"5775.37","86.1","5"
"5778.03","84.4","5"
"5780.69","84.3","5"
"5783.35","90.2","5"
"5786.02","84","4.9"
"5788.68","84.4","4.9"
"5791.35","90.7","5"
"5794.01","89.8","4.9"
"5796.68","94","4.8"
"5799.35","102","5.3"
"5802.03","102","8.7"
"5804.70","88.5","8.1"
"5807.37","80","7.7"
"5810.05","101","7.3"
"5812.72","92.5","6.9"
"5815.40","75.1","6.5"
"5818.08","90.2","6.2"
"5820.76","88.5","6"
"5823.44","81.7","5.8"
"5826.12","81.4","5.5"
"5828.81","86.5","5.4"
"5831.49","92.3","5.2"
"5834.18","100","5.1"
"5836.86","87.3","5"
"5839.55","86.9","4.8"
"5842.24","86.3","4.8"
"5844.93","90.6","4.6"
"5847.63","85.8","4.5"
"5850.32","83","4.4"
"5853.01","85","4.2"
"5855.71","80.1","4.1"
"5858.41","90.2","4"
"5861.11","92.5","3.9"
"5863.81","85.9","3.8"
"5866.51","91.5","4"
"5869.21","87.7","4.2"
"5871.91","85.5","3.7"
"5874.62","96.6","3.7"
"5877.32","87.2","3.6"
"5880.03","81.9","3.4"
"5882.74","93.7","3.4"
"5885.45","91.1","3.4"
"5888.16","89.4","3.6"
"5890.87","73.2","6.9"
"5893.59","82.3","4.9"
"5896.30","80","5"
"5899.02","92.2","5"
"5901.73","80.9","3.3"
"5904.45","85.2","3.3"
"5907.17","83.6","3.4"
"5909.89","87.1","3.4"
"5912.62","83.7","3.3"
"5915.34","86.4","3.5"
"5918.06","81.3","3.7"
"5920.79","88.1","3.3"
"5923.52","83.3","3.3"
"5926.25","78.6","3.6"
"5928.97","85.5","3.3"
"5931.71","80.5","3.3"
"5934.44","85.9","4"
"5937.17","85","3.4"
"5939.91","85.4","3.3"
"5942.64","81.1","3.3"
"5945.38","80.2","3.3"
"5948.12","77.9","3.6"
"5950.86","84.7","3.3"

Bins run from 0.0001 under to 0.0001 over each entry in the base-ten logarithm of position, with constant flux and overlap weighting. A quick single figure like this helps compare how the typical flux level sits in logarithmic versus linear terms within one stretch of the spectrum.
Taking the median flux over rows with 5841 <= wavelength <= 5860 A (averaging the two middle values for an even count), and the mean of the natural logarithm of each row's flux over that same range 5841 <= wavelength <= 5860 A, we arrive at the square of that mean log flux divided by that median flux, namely 0.231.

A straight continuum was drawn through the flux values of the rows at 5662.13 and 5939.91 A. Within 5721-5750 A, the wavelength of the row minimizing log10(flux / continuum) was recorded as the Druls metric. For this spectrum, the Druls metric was 5722.42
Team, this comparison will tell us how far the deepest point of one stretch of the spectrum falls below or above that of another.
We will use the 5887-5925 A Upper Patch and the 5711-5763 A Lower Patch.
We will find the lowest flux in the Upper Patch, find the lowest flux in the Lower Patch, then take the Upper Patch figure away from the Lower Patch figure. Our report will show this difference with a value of 6.7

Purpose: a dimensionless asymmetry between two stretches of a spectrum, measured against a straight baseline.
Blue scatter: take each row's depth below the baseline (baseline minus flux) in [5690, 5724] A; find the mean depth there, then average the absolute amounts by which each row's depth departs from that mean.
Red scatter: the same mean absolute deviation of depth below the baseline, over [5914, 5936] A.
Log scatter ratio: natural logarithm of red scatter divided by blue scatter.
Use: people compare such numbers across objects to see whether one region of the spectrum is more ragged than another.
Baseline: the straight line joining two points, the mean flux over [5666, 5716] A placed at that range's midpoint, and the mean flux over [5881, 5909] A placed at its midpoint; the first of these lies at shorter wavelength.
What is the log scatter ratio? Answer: -0.7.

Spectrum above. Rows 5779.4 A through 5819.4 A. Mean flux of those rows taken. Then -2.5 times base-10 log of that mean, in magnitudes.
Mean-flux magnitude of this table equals -4.88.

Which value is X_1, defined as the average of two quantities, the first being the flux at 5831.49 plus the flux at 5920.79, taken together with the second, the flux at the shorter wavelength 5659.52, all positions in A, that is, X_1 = 137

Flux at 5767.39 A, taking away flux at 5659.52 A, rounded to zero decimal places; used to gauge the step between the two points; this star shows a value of -10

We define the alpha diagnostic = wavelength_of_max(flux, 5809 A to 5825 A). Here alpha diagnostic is 5810.05 A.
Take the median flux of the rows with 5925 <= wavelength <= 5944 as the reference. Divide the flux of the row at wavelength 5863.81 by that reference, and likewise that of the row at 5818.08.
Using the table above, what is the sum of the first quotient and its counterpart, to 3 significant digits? 2.07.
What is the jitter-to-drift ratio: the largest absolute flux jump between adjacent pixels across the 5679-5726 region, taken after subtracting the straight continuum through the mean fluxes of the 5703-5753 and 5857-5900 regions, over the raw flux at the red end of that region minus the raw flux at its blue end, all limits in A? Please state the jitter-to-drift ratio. 15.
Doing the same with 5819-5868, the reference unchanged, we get 4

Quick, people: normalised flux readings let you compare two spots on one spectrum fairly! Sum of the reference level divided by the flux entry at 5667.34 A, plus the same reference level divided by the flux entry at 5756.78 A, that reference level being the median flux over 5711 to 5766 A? 1.83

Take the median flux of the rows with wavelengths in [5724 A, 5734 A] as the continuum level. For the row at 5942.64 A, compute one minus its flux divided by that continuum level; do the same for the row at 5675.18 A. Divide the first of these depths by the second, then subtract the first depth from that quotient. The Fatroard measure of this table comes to 2.9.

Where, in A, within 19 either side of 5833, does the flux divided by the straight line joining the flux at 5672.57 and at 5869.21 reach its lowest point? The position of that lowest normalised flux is 5815.40 A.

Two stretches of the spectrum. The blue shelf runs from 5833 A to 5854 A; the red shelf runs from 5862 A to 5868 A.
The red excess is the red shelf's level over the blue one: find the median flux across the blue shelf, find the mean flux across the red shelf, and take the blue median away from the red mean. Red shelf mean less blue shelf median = 2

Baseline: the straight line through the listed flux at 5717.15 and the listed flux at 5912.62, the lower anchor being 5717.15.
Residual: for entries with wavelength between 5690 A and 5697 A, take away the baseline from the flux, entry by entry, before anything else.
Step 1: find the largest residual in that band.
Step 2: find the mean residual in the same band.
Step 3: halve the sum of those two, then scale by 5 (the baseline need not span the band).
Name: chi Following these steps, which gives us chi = -27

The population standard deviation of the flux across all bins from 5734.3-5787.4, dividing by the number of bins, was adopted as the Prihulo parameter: 4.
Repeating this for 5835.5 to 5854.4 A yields 2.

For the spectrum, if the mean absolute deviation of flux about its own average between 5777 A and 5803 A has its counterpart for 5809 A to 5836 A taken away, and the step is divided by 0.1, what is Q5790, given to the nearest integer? -10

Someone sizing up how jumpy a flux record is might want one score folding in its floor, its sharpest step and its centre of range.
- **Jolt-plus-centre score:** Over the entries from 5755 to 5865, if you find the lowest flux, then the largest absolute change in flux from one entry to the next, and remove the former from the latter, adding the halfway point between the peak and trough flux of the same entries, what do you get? 34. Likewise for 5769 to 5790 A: 15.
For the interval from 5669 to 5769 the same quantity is 39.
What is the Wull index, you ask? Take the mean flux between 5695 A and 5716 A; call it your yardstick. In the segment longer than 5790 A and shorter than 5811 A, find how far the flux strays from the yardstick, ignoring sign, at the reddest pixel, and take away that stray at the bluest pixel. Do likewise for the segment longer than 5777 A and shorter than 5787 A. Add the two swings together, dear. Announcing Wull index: 11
